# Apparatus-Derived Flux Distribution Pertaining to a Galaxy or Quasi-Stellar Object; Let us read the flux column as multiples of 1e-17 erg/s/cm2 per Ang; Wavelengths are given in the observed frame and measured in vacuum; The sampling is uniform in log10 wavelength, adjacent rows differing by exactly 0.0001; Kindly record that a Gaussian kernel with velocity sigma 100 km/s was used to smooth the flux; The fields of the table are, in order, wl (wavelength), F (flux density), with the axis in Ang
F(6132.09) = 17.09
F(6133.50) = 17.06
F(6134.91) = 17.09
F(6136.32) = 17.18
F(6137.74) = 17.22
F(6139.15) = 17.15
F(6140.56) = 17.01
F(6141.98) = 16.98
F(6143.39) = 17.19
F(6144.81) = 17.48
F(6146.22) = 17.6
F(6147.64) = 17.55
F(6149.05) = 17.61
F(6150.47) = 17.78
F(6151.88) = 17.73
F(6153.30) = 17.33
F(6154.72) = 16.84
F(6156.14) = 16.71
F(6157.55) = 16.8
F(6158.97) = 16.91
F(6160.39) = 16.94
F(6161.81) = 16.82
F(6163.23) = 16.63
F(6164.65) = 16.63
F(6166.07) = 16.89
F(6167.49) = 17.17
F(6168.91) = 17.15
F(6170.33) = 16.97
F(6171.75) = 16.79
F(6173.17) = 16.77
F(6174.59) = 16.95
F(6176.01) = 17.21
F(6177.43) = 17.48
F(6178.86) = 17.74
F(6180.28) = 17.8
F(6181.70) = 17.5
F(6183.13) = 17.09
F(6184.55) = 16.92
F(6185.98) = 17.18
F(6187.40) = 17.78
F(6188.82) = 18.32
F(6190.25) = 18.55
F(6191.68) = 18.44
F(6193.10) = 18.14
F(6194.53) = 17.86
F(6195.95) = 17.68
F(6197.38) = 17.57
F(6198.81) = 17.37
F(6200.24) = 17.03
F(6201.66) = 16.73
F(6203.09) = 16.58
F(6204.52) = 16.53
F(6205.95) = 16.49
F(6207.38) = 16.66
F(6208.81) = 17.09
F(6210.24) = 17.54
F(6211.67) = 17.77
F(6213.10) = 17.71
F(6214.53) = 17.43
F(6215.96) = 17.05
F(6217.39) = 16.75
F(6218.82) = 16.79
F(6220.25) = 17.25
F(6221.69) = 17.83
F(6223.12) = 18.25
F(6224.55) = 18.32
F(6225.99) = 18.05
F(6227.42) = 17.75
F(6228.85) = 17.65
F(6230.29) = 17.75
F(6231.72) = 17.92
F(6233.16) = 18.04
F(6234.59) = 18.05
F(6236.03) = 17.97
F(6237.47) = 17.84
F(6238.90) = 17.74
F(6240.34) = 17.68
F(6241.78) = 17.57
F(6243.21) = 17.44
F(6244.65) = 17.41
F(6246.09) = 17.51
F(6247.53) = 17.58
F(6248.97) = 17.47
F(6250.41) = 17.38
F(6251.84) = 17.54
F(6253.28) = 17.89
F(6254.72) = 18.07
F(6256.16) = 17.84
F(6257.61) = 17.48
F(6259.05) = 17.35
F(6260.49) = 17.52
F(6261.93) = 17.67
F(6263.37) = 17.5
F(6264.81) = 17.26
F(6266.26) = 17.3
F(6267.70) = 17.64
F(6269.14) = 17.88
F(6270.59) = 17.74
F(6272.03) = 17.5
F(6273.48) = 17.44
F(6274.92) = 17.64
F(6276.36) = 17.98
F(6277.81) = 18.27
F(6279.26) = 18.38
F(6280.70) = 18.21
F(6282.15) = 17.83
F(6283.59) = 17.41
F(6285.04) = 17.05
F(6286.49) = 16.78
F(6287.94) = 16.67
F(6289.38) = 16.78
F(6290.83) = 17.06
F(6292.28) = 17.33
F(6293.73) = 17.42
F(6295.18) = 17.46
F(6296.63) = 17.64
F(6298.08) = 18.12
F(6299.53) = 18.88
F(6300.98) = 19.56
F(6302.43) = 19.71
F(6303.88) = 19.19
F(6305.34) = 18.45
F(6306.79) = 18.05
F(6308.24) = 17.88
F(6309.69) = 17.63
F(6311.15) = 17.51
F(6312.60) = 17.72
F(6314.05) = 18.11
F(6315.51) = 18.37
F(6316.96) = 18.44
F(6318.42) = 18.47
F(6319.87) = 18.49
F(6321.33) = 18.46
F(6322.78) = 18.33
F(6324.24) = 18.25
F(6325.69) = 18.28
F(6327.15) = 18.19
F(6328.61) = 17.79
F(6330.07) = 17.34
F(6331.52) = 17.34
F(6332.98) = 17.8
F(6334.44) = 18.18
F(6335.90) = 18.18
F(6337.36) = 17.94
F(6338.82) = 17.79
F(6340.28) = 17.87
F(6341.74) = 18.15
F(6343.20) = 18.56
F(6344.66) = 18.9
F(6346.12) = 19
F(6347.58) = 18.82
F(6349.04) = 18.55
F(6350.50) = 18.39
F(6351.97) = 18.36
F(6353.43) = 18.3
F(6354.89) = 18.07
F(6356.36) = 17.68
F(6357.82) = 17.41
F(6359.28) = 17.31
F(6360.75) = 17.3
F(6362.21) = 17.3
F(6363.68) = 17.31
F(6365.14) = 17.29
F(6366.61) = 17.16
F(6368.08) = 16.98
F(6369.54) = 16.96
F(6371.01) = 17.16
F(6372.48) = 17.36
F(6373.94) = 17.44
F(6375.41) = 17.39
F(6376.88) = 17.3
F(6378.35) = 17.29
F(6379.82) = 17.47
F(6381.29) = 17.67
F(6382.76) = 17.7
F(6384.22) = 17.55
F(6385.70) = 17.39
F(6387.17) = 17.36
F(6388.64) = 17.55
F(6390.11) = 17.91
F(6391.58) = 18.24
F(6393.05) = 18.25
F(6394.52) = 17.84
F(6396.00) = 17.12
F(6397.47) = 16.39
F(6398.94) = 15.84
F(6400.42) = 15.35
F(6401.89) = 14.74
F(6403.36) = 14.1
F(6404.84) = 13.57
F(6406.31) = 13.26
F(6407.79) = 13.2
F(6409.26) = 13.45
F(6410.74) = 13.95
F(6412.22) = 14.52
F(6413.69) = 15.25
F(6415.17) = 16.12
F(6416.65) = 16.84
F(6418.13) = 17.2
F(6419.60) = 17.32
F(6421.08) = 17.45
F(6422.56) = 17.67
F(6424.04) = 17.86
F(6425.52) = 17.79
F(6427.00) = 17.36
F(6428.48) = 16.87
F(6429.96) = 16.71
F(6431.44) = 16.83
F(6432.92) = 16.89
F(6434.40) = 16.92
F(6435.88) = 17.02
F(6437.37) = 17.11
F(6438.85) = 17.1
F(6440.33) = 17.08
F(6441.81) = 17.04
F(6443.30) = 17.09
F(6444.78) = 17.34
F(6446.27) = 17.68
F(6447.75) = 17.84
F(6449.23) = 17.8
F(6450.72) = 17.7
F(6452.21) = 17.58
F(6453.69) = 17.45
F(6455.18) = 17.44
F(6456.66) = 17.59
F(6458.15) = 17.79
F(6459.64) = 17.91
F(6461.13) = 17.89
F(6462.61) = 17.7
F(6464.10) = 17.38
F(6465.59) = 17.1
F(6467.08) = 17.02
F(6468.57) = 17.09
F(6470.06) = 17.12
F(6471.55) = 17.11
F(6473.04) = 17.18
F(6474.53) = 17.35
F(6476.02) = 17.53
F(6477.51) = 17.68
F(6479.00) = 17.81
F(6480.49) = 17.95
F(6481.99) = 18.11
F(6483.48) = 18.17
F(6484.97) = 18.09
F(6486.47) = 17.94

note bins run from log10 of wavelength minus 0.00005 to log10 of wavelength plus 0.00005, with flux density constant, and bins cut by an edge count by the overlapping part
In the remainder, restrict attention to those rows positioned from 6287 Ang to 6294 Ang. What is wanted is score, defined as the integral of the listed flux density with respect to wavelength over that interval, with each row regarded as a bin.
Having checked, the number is 119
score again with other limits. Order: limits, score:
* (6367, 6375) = 138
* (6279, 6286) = 124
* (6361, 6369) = 138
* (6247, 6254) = 123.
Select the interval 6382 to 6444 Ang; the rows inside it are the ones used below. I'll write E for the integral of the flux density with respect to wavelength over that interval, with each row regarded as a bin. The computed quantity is 1023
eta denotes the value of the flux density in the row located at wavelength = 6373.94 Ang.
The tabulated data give 17.44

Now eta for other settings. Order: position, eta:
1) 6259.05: 17.35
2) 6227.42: 17.75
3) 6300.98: 19.56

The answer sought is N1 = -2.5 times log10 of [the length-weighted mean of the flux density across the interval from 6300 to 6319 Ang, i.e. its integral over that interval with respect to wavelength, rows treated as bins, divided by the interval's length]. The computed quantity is -3.16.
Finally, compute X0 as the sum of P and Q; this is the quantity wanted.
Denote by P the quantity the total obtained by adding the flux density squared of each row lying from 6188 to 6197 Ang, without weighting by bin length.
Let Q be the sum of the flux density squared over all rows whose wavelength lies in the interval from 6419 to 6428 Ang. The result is 3834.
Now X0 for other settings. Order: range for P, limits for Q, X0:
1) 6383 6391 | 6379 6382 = 2158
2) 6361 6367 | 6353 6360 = 2769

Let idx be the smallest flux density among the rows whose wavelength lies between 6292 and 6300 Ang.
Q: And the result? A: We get 17.33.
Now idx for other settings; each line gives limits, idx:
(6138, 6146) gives 16.98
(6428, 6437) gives 16.71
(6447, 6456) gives 17.44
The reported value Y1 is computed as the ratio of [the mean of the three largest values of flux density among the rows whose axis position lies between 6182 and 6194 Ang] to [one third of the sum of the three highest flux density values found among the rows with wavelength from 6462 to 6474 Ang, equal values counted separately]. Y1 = 1.06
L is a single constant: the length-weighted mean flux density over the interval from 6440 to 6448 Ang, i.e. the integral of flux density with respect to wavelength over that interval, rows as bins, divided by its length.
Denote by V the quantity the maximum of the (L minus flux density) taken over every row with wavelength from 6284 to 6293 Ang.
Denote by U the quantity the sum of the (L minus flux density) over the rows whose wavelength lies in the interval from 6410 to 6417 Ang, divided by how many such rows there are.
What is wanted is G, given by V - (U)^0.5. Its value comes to -0.75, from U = 2.0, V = 0.7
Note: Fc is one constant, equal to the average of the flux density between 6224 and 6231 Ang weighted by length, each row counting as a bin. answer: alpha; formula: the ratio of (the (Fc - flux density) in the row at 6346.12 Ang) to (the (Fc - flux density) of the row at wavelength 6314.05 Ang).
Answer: 4.9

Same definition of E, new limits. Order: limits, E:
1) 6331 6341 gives 179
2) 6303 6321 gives 328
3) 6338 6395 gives 1012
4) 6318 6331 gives 236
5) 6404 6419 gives 221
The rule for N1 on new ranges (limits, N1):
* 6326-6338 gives -3.13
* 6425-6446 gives -3.08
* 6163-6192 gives -3.10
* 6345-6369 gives -3.13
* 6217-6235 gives -3.12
